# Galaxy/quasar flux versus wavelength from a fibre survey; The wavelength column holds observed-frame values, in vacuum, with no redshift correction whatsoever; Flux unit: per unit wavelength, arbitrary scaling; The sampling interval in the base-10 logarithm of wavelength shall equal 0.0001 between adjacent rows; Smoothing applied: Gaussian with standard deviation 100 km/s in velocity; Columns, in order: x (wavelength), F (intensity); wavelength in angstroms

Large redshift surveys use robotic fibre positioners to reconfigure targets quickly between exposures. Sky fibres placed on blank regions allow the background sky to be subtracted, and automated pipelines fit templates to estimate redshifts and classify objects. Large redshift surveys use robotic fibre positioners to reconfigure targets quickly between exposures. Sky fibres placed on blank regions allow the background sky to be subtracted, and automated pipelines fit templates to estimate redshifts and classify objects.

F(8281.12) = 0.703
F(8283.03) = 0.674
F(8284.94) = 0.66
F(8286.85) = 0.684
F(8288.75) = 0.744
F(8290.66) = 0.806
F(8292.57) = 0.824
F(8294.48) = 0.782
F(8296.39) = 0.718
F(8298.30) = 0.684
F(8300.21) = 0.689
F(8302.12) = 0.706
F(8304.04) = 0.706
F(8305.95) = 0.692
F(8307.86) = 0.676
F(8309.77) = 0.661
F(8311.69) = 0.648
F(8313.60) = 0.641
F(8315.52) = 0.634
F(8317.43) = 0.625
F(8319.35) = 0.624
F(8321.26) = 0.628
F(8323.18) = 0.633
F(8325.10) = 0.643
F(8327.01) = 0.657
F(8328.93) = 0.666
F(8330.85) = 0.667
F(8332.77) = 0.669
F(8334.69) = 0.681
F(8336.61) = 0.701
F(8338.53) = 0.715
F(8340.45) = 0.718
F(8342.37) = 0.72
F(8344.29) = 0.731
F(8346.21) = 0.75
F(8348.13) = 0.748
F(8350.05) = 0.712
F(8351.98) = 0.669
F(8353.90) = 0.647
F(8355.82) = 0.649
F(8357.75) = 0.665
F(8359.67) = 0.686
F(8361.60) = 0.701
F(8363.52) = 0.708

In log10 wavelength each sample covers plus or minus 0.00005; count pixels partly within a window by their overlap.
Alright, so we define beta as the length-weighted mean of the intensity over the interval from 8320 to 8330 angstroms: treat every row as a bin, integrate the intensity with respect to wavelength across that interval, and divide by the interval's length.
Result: 0.645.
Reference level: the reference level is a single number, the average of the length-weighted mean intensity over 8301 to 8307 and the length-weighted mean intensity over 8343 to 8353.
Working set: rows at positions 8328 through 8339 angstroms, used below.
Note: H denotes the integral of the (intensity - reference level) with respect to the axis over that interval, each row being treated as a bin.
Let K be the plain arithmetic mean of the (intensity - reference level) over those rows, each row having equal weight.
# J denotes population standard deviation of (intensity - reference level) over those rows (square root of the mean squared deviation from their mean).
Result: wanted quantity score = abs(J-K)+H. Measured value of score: -0.27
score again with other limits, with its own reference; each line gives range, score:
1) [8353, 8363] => -0.33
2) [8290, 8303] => 0.44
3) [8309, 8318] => -0.54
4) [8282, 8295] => 0.38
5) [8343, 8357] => -0.09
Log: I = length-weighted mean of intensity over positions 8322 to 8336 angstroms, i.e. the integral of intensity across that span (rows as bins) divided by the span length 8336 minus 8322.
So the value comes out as 0.660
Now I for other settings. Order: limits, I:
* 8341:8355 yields 0.711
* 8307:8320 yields 0.644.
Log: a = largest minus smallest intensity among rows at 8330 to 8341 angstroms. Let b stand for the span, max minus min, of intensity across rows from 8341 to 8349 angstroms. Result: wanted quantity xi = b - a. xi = -0.021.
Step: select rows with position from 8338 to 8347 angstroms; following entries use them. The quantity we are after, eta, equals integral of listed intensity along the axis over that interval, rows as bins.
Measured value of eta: 6.5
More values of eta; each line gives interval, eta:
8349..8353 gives 2.8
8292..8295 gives 2.4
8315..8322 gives 4.4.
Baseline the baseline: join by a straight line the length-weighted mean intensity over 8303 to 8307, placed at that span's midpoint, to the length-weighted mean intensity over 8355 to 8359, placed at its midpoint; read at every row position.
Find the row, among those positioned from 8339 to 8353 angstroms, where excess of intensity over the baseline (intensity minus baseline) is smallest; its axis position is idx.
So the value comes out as 8351.98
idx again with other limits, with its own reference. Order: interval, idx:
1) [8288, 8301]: 8298.30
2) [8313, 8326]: 8317.43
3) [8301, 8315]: 8313.60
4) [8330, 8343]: 8330.85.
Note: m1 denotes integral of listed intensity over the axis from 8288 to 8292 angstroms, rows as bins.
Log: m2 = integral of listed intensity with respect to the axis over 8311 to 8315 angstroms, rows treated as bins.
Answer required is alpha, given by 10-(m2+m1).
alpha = 4.3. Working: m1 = 3.1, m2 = 2.57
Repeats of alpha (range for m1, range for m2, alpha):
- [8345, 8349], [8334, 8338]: 4.2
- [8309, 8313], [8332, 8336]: 4.7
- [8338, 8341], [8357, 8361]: 5.1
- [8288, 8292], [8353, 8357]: 4.3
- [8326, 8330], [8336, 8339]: 5.2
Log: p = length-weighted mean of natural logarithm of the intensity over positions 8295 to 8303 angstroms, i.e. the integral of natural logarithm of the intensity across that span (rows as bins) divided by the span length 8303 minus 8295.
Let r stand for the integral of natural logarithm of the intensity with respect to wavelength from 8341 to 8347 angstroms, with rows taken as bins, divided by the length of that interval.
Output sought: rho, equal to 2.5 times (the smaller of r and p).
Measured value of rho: -0.88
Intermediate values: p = -0.35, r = -0.31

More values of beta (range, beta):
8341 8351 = 0.732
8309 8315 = 0.648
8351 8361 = 0.664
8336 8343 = 0.714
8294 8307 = 0.708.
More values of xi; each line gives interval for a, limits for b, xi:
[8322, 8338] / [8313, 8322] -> -0.051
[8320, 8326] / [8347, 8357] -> 0.086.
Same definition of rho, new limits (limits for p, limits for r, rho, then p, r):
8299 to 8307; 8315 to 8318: -1.16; -0.36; -0.46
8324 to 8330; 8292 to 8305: -1.06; -0.42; -0.32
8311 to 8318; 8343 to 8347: -1.13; -0.45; -0.30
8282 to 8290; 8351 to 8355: -1.05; -0.37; -0.42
